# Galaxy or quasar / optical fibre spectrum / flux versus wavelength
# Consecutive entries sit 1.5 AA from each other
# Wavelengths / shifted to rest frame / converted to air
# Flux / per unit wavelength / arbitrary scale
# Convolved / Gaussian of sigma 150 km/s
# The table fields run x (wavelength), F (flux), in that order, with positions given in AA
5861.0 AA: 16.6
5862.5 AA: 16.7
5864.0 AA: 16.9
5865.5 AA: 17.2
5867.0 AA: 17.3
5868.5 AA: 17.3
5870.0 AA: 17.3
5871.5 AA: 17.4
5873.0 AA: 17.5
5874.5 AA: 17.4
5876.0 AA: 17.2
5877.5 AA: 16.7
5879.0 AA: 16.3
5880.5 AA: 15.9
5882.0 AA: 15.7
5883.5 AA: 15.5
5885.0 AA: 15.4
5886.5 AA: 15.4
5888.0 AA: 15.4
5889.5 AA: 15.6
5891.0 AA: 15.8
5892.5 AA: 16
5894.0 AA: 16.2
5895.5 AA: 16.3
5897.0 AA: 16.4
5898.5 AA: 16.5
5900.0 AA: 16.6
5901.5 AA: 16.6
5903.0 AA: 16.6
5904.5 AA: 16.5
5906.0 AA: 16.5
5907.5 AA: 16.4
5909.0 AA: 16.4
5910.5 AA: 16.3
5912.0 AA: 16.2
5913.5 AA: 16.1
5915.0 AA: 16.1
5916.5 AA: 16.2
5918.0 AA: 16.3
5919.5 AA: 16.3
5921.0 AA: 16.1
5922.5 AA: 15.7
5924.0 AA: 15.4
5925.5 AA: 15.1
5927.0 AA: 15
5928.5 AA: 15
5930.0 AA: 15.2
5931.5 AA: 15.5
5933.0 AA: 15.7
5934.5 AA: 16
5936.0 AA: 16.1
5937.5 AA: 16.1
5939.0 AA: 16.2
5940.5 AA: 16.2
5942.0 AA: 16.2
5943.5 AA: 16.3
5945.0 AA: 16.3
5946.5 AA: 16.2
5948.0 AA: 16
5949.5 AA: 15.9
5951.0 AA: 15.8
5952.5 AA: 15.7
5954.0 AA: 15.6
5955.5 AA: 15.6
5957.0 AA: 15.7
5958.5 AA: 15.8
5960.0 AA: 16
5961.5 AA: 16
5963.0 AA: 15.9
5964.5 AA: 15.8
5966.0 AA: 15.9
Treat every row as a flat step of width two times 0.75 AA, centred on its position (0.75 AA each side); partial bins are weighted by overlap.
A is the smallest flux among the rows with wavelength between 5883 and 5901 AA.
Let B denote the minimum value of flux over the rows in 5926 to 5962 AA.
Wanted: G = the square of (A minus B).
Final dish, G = 0.16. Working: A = 15.4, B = 15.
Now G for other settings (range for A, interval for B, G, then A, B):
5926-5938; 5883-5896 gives 0.16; 15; 15.4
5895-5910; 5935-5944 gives 0.04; 16.3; 16.1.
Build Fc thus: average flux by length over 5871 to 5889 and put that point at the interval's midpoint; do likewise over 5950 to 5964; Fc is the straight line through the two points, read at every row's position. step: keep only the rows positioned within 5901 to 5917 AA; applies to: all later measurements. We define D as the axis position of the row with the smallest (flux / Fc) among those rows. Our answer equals 5913.5 AA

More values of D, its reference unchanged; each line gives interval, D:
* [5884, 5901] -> 5885.0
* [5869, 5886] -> 5885.0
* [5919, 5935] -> 5927.0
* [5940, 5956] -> 5954.0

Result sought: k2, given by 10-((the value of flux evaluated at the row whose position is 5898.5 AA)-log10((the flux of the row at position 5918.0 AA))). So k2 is -5.3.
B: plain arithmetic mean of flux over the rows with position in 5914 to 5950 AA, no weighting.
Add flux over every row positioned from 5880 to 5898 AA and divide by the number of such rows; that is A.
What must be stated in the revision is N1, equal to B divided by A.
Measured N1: 1.01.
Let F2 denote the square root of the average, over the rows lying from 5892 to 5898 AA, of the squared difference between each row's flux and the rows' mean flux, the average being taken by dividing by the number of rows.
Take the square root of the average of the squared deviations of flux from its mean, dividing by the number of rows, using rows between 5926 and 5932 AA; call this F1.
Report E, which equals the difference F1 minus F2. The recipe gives 0.06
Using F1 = 0.20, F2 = 0.15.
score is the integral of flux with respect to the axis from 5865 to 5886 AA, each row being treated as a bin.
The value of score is 351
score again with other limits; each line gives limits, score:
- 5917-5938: 329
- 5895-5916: 344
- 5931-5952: 337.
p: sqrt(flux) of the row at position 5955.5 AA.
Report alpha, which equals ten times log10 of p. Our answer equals 5.97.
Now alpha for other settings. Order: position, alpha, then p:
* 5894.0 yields 6.05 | 4.02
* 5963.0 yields 6.01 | 3.99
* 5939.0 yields 6.05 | 4.02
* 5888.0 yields 5.94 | 3.92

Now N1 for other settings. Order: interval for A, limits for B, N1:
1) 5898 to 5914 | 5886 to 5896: 0.96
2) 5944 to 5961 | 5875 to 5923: 1.02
